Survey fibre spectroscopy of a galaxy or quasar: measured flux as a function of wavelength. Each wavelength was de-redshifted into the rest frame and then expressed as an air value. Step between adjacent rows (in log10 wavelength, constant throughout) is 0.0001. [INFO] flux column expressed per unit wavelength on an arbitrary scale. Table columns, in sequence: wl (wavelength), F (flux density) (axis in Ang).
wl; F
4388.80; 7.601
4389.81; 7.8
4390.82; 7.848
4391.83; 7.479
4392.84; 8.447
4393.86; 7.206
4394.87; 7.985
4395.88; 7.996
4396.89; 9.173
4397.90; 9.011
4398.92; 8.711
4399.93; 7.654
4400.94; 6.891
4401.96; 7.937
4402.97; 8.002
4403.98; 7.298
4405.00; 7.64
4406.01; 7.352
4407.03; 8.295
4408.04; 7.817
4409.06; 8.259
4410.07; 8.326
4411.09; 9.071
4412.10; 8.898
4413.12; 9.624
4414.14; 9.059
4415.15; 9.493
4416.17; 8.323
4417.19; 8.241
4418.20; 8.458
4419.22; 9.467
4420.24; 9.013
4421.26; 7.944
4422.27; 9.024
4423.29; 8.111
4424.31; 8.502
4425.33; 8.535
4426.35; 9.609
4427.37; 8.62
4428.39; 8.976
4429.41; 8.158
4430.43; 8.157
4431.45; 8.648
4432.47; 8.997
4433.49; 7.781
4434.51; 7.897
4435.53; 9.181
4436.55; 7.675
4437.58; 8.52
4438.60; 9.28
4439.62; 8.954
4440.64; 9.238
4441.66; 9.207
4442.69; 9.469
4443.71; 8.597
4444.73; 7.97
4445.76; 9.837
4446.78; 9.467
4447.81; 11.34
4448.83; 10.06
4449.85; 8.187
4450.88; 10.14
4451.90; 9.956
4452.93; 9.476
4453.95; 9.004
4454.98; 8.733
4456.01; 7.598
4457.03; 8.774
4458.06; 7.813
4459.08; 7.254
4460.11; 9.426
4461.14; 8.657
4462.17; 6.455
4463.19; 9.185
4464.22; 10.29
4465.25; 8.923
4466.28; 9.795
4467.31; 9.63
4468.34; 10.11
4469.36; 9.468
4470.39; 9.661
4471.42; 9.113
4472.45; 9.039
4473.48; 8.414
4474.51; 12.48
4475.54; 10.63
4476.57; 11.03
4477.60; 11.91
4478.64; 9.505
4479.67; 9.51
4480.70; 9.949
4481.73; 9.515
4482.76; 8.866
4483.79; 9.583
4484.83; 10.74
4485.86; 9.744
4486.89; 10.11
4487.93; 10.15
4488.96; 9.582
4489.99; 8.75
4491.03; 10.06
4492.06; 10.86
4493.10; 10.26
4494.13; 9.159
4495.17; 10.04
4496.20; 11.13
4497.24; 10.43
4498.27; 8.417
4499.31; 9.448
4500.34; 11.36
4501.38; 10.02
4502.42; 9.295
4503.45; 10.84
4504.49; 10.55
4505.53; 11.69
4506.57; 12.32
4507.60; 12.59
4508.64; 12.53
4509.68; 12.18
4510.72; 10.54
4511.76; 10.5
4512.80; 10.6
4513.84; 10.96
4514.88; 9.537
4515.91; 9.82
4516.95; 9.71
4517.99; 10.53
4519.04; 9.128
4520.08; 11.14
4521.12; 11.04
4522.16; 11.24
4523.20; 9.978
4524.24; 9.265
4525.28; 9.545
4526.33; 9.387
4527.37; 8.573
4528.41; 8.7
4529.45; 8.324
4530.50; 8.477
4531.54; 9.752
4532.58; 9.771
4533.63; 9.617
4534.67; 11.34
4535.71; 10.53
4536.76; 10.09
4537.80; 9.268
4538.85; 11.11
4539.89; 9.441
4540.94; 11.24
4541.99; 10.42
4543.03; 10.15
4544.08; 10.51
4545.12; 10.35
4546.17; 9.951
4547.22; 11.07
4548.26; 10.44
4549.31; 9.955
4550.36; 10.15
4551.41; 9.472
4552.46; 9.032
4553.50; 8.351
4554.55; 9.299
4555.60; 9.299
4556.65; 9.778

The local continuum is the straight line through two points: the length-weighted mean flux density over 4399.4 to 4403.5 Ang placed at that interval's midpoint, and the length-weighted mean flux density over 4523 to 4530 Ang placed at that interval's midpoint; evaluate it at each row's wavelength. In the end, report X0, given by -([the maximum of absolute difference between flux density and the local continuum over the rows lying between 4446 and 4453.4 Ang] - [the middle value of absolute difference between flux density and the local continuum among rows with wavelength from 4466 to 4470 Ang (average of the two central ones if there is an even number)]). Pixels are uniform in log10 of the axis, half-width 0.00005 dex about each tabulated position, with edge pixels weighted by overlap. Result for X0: -1.8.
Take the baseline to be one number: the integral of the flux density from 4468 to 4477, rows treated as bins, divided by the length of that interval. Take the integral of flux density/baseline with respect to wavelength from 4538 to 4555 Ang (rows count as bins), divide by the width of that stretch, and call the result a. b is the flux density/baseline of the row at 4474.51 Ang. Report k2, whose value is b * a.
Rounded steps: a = 1.01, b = 1.25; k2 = 1.26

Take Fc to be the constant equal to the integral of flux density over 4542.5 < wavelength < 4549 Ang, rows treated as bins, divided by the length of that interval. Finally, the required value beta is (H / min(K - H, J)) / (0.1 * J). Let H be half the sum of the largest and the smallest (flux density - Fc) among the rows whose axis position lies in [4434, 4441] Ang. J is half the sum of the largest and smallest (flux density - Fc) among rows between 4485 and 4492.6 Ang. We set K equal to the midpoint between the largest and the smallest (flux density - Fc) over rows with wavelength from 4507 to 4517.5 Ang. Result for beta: -53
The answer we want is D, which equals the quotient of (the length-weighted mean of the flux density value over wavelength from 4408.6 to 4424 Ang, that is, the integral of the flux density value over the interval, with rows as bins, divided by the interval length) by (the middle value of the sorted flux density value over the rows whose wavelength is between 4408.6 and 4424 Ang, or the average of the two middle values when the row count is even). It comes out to 0.98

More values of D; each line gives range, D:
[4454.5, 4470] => 0.99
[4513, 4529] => 1.02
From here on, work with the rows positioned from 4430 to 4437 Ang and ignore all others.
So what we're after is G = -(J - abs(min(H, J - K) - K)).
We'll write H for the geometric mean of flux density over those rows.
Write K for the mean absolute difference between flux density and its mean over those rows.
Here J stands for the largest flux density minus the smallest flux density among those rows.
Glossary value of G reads -1.0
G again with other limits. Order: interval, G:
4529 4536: -1.5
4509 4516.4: -1.1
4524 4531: -0.9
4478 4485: -0.8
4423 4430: -0.7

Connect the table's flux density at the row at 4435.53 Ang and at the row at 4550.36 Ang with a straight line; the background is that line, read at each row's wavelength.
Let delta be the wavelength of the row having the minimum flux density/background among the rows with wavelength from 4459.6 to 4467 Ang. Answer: 4462.17 Ang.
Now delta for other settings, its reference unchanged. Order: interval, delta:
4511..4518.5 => 4514.88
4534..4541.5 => 4537.80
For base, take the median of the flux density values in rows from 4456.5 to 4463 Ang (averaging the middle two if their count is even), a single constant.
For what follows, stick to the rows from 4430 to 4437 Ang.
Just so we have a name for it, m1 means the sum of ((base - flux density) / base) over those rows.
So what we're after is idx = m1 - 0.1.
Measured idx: -0.18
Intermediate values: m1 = -0.1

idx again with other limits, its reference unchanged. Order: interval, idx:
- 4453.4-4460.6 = -0.22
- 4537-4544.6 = -1.86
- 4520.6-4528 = -1.48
